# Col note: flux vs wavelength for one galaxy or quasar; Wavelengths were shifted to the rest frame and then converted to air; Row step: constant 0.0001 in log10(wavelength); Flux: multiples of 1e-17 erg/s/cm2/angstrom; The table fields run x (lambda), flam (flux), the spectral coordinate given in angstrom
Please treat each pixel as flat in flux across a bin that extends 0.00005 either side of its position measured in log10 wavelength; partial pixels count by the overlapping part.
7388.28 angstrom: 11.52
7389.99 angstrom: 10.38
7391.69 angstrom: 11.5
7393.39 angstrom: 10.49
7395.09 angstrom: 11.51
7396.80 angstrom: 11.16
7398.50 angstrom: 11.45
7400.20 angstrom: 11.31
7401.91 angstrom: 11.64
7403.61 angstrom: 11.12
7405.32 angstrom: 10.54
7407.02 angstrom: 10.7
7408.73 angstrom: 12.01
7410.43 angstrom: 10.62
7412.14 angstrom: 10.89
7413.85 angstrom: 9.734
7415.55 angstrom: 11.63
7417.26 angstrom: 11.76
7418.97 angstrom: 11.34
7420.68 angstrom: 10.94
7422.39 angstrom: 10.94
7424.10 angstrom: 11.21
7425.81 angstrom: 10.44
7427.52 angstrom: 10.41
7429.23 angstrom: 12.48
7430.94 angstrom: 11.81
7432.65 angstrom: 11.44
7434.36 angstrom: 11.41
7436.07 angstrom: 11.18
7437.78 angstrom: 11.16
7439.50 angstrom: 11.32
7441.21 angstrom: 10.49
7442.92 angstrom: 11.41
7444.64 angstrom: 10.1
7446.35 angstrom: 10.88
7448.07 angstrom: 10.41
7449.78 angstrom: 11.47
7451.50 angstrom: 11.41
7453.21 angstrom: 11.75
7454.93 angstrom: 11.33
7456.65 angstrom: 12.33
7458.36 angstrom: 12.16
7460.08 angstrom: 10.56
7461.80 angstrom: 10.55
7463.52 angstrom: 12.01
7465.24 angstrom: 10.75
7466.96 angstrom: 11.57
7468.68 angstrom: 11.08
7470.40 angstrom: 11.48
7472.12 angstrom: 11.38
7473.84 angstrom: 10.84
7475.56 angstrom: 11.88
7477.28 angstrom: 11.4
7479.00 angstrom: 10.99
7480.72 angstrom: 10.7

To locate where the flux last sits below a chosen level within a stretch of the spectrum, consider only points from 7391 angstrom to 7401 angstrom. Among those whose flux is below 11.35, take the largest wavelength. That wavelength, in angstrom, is 7400.20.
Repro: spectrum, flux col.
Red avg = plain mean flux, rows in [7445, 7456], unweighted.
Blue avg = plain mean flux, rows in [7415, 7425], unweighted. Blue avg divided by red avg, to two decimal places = 1.01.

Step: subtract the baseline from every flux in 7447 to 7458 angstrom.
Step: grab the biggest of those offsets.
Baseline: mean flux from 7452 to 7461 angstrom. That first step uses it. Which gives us 0.7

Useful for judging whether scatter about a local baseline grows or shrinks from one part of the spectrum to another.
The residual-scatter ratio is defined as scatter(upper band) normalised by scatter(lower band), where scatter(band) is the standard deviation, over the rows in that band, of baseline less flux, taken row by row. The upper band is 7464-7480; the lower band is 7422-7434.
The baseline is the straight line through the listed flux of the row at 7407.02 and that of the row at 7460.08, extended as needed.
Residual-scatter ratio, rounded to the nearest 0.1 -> 0.5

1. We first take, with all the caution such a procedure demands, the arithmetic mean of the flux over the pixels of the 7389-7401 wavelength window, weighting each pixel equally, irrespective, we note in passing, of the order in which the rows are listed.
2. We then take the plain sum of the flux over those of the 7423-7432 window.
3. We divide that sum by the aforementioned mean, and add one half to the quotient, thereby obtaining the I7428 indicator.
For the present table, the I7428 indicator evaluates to 5.6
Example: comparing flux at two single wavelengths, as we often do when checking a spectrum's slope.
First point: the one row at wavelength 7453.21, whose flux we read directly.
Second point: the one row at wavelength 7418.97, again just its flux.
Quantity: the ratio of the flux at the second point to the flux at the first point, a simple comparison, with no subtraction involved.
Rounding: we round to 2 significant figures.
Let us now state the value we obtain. 0.97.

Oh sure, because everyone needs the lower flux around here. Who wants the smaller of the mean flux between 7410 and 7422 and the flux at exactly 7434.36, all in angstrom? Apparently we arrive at 11.0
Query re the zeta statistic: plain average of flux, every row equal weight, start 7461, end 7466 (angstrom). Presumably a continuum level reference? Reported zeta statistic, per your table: 11.1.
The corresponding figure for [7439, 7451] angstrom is 10.9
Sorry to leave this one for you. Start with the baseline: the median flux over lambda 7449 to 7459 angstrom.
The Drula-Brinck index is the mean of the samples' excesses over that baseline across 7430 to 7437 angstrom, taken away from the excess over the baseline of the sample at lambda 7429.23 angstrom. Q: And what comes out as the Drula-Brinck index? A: 1.0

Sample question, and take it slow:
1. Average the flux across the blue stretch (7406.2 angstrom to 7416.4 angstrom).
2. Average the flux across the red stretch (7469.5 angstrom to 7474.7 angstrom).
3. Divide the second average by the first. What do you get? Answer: 1.028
